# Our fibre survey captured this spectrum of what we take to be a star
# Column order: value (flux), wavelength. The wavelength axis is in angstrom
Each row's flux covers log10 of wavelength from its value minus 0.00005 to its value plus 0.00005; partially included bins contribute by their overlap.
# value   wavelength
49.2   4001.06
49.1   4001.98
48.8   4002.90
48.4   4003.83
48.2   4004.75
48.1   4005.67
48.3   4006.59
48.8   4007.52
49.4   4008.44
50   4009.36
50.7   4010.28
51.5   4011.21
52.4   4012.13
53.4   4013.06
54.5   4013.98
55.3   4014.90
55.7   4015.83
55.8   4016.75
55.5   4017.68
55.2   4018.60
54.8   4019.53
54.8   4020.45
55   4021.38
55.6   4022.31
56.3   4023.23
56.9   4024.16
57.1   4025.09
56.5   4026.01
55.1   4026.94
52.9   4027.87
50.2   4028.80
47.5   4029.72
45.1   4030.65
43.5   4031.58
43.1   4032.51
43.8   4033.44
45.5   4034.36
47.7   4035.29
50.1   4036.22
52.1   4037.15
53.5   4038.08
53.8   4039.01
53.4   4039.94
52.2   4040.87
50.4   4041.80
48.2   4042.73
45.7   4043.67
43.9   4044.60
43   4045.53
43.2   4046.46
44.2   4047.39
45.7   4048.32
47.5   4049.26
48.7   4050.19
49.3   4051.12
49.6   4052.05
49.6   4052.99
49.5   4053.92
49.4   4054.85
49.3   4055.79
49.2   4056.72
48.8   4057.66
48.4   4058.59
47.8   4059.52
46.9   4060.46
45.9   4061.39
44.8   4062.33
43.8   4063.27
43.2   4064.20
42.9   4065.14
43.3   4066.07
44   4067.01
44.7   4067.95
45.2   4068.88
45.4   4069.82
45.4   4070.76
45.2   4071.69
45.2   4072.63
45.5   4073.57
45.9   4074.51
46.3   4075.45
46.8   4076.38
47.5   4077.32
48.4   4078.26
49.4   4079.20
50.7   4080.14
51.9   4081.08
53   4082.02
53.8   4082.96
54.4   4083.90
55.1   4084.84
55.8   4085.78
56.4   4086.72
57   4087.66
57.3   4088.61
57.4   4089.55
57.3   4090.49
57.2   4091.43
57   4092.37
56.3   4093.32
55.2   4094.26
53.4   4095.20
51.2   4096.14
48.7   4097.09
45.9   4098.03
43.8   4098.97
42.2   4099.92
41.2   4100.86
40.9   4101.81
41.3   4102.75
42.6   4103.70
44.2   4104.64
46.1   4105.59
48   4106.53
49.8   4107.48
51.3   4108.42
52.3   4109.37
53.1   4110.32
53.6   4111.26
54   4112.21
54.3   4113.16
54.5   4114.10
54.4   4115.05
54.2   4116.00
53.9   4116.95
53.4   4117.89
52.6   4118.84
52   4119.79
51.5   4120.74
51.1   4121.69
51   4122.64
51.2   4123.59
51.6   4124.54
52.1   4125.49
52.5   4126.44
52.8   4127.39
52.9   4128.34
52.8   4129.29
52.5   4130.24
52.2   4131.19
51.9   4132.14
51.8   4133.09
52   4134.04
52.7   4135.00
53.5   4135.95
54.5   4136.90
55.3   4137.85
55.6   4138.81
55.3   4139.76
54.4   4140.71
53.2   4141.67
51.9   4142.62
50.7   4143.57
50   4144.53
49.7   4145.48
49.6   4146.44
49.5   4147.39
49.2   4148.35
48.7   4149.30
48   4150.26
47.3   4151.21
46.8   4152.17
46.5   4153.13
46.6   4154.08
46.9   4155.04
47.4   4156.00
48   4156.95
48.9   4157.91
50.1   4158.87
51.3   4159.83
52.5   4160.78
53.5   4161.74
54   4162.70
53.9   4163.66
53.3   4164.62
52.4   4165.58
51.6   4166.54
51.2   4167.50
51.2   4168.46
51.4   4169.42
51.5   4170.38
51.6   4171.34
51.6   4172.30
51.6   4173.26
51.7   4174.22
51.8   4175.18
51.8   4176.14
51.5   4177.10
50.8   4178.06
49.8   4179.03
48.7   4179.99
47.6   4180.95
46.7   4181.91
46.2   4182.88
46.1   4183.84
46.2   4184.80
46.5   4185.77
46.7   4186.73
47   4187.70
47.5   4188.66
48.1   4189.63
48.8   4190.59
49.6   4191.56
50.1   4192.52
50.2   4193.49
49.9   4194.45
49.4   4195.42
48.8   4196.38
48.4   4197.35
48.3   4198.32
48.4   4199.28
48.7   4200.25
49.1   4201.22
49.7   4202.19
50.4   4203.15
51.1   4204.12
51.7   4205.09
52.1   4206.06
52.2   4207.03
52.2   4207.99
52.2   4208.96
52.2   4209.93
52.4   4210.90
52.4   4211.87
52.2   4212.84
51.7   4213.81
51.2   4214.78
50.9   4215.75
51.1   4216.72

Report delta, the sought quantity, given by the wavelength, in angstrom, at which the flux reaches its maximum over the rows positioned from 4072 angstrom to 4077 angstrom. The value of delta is 4076.38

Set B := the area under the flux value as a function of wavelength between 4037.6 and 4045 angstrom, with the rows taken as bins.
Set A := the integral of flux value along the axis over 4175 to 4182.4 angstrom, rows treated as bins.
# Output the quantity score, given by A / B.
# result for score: 0.99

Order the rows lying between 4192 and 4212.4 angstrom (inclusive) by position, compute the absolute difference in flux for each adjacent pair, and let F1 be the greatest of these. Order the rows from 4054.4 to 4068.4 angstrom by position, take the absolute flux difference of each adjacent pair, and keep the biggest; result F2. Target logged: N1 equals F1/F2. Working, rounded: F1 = 0.70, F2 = 1.10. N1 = 0.64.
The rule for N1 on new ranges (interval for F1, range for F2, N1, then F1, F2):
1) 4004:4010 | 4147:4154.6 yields 0.86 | 0.60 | 0.70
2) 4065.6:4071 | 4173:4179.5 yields 0.70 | 0.70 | 1.00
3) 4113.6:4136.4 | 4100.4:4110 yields 0.42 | 0.80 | 1.90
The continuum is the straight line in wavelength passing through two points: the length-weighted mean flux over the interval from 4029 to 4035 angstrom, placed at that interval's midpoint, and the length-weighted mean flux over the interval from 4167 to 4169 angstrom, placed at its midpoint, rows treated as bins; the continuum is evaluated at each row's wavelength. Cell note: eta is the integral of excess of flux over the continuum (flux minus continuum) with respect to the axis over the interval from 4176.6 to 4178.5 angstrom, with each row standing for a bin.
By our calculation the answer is -1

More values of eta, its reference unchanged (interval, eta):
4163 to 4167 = 7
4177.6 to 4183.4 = -20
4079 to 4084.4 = 27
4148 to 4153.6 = -15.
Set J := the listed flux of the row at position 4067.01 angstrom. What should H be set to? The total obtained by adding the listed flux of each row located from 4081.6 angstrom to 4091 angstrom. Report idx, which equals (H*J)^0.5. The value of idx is 157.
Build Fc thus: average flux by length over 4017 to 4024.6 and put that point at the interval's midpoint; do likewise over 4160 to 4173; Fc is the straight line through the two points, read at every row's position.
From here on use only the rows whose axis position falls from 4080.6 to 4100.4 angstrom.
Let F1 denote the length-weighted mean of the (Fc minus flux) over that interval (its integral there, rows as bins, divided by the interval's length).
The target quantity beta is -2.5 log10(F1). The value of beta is 0.5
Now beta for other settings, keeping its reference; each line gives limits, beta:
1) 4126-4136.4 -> 0.7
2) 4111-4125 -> 0.9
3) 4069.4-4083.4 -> -2.0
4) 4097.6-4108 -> -2.4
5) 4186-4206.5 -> -0.9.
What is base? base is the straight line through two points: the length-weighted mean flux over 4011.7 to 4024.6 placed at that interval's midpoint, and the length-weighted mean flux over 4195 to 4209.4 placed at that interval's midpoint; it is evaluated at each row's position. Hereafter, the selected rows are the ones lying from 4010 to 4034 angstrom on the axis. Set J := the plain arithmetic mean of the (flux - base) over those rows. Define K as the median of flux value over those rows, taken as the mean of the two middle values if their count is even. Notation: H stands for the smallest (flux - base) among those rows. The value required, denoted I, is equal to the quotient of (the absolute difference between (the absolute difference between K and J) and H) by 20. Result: 3.44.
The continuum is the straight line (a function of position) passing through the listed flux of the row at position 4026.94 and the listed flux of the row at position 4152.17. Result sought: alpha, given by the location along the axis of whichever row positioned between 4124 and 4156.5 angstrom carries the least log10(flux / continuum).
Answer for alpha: 4153.13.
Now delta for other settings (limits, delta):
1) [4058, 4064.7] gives 4058.59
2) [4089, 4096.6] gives 4089.55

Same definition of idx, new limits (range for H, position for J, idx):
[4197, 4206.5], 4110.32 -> 163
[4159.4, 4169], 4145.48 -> 162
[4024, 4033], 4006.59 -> 157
